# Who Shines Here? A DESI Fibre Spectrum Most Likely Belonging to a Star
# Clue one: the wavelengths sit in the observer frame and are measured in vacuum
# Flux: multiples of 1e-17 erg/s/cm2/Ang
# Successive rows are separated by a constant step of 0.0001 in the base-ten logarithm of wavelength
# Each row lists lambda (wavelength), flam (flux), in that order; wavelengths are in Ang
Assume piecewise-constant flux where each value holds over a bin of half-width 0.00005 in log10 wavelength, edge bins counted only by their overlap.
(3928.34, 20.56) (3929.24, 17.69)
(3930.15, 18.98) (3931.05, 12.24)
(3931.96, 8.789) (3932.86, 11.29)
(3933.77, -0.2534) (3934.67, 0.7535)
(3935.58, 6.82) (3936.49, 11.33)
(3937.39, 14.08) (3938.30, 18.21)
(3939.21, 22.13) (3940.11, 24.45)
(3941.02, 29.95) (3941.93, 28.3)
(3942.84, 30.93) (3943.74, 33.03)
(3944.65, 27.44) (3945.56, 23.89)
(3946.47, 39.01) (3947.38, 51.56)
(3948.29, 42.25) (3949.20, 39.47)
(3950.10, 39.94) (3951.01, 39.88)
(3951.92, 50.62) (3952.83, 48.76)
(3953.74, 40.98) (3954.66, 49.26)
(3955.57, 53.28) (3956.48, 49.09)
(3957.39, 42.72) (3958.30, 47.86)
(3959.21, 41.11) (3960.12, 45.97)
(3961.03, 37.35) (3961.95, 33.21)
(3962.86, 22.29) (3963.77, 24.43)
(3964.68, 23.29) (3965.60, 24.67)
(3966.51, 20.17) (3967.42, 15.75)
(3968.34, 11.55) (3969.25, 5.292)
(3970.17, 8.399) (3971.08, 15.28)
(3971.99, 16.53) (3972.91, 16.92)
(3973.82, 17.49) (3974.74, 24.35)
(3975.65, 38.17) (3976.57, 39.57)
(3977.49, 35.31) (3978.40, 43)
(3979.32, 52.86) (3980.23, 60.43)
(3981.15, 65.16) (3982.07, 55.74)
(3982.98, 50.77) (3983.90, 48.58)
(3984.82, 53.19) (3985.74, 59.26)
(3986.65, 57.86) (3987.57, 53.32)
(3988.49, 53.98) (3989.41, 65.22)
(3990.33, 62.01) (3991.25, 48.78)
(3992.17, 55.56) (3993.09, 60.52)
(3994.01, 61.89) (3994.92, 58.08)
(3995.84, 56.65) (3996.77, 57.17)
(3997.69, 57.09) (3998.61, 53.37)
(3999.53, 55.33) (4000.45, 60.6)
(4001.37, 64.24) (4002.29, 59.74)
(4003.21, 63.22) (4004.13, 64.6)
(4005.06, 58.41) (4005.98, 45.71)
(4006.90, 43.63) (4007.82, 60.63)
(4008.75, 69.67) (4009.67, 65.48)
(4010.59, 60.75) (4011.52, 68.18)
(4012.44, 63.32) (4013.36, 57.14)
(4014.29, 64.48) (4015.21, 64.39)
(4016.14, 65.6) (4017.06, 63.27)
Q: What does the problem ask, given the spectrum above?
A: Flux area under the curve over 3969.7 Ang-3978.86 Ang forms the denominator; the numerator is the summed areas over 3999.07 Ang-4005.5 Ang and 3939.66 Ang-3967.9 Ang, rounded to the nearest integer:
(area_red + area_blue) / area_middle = 6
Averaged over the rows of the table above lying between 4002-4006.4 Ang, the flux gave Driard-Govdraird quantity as 58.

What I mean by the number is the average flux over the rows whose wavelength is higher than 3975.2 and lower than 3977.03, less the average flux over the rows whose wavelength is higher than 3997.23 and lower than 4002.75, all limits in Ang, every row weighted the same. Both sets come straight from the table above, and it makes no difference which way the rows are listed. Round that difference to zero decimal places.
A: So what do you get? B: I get -20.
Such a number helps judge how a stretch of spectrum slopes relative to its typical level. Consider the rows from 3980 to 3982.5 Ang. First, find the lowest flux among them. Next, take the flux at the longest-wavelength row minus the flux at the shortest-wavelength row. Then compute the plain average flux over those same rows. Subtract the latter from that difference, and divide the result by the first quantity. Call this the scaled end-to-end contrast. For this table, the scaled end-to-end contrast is -1.17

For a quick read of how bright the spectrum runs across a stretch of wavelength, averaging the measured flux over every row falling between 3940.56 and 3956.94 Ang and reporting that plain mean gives 40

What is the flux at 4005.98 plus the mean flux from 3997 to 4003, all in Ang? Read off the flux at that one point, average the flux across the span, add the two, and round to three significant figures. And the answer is 104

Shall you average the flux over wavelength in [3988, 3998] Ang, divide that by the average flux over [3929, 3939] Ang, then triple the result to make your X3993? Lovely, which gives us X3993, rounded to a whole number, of 16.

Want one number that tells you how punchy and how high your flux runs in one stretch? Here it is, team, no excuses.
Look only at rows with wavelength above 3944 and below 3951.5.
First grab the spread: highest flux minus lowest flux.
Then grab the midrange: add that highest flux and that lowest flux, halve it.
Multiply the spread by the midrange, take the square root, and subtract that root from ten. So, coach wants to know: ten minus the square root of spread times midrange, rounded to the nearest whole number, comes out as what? -22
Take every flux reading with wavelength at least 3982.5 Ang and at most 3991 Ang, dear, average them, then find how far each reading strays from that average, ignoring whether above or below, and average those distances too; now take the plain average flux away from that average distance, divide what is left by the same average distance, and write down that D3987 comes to -11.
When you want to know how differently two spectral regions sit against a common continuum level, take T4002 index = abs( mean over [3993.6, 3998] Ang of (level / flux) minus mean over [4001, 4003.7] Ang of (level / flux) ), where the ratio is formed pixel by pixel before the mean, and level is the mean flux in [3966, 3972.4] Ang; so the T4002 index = 0.02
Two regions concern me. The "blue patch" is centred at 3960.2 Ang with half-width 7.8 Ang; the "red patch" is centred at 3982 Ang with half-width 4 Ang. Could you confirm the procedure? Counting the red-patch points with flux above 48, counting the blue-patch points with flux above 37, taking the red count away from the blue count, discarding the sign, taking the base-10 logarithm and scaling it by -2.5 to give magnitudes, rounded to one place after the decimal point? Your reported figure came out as -0.8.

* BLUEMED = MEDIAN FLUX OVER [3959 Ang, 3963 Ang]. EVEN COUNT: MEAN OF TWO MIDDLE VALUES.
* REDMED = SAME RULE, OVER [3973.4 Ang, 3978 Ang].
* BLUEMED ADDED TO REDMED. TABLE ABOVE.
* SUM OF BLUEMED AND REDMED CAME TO 73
